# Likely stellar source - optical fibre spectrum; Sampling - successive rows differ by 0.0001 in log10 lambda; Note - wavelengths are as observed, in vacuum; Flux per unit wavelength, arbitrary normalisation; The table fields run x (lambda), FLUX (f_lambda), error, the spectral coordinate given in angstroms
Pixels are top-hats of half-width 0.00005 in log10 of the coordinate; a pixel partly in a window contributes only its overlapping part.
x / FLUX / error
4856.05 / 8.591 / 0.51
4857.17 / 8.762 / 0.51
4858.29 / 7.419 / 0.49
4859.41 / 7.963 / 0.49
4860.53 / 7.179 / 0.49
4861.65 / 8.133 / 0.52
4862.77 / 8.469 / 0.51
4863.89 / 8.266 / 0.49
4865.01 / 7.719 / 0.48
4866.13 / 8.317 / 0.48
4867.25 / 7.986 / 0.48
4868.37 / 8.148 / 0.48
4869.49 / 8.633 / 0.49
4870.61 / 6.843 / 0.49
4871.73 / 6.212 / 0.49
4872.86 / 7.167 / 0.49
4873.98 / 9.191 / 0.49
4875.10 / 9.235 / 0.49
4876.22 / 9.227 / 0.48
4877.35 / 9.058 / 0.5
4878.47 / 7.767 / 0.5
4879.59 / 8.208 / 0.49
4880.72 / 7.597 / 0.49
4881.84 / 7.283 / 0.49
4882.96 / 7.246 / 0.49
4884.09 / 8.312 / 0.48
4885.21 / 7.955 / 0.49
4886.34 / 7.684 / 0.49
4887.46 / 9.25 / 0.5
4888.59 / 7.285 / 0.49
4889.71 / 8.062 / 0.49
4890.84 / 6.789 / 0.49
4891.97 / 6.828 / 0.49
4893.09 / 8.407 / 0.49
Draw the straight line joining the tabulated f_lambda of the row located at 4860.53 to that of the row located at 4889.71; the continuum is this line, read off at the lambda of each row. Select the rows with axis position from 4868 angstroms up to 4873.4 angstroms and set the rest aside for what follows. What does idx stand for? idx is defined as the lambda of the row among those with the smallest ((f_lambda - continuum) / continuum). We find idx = 4871.73 angstroms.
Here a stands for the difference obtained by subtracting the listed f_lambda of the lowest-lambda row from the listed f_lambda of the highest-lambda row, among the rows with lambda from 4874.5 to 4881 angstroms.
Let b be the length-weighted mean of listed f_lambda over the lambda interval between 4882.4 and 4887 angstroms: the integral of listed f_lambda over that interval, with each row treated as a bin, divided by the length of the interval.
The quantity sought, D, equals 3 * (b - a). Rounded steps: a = -1.6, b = 7.83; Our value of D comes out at 28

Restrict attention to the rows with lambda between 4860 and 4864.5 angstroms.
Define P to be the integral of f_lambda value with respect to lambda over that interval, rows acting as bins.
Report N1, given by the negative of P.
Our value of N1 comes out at -36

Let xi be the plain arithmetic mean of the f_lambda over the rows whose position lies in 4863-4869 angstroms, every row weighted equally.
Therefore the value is 8.1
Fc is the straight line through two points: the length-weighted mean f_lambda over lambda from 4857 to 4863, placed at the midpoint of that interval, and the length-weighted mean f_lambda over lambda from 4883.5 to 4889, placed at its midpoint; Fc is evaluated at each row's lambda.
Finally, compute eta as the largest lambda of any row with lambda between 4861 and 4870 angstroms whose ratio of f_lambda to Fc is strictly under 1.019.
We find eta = 4867.25 angstroms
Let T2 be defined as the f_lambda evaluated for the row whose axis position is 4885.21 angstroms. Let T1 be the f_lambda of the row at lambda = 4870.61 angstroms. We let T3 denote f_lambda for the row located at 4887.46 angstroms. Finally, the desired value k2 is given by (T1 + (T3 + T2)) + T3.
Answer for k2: 33.3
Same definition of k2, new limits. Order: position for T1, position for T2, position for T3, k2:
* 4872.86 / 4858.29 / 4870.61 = 28.3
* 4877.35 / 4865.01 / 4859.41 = 32.7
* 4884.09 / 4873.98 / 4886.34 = 32.9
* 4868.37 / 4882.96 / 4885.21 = 31.3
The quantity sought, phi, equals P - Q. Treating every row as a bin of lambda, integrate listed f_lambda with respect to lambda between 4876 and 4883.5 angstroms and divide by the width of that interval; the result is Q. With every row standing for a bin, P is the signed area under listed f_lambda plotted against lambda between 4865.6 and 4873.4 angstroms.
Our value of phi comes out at 51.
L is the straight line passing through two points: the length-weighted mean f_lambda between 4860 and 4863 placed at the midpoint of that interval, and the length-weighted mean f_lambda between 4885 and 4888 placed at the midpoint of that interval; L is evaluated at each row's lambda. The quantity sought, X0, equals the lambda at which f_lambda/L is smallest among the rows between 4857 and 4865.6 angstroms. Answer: 4860.53 angstroms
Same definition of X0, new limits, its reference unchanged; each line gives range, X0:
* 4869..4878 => 4871.73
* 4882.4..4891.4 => 4890.84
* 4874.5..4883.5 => 4882.96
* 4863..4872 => 4871.73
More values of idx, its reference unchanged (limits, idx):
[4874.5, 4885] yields 4882.96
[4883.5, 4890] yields 4888.59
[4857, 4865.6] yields 4860.53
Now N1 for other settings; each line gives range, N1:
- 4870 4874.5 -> -33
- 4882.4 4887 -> -36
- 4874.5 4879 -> -40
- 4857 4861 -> -31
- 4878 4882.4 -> -34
